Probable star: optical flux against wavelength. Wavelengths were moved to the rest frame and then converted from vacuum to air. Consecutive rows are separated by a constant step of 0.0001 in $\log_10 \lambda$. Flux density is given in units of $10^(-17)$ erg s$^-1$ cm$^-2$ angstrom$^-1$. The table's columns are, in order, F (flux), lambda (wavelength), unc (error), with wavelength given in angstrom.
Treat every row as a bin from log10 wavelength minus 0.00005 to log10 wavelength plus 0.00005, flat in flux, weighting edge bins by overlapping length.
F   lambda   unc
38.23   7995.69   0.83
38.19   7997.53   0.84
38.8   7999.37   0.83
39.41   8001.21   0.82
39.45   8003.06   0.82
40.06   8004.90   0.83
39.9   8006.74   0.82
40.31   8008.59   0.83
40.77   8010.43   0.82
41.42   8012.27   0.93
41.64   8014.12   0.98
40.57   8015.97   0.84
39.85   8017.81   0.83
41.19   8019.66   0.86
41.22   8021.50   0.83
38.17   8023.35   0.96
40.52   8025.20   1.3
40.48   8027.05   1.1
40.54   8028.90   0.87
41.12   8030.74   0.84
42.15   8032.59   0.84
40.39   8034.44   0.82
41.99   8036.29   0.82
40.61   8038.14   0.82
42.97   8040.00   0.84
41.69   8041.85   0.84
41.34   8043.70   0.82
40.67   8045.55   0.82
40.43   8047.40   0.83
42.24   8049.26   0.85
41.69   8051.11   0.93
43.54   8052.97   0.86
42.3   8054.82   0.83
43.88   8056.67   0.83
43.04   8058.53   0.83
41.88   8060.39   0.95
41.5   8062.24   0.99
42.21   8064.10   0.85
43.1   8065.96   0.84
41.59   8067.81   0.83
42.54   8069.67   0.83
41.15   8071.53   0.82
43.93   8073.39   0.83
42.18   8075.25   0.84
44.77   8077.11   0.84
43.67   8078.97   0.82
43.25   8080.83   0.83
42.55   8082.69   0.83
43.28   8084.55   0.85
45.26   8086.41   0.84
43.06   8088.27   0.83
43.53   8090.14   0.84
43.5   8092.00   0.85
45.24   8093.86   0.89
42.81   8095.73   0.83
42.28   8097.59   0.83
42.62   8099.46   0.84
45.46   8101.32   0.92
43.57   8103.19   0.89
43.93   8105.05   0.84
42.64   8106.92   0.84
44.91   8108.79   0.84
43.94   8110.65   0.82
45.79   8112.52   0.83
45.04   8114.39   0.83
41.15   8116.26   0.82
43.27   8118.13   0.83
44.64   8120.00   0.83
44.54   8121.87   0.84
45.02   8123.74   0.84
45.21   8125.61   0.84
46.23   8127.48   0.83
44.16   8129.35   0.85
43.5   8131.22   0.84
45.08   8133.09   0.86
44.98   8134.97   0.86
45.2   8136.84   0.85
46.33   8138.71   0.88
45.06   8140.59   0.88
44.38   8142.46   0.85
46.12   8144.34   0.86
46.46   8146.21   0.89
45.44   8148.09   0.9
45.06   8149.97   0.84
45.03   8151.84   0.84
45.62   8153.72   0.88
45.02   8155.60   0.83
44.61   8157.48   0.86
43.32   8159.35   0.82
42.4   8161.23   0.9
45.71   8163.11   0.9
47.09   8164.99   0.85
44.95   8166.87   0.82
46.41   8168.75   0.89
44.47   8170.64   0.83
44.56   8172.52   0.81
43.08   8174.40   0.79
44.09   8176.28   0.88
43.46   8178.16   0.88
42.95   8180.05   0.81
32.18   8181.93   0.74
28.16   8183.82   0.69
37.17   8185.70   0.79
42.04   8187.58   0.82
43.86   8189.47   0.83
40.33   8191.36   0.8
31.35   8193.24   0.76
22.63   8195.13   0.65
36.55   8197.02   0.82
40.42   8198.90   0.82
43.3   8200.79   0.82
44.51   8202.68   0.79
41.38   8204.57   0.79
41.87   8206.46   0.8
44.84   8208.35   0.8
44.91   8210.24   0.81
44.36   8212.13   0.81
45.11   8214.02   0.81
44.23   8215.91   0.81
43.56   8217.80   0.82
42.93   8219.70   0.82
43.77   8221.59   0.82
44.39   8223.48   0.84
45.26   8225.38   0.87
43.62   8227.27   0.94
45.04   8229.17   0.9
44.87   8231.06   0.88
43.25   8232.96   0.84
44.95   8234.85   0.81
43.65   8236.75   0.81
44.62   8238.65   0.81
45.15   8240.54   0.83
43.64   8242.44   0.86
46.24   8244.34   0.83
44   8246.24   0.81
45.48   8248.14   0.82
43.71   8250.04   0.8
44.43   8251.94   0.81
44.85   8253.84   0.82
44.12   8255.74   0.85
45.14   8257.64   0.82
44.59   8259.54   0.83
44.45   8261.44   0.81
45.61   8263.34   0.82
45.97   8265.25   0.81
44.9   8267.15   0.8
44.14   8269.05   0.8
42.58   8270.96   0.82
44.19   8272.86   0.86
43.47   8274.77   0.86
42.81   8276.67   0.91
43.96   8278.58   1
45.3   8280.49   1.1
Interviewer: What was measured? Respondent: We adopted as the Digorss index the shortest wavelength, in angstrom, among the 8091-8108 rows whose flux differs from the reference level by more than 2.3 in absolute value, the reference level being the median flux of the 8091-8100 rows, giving 8093.86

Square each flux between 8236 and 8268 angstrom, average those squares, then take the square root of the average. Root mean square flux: 44.7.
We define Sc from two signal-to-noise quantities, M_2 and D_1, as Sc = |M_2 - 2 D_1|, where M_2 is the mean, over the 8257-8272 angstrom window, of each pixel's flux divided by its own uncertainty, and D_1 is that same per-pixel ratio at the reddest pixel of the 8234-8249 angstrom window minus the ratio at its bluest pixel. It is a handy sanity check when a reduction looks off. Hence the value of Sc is 55.0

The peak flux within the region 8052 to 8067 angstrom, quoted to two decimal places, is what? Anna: 43.88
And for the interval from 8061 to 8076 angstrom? 43.93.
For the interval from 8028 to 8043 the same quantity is 42.97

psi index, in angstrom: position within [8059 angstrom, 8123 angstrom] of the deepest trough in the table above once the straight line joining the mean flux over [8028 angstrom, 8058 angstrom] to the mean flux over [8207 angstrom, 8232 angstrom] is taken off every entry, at 8116.26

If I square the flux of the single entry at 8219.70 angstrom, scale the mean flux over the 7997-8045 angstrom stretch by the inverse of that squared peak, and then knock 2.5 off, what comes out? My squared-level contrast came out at -2.48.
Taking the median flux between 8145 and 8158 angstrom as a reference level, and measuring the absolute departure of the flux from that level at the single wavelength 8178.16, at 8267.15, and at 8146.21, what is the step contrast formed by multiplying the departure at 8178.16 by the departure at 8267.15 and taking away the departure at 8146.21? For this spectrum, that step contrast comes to -1.1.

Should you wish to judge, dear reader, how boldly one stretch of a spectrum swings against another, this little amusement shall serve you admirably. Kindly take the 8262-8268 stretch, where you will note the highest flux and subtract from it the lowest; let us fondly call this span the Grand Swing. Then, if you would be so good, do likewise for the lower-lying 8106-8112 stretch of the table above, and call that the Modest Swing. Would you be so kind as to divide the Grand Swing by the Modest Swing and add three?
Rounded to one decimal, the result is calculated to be 3.5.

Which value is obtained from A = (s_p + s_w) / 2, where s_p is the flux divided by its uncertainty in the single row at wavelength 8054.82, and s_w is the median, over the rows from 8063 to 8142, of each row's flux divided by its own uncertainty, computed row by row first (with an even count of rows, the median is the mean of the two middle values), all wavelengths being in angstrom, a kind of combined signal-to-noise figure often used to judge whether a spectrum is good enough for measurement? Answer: 51.4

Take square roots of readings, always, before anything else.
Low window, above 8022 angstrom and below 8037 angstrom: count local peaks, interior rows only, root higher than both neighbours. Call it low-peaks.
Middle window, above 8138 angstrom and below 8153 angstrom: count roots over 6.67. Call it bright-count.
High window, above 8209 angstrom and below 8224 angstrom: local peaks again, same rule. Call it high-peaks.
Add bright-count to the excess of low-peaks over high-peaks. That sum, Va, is 8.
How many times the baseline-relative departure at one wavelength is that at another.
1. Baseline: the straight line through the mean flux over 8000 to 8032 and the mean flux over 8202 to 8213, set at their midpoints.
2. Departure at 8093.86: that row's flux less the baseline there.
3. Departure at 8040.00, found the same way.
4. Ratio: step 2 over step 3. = 1.6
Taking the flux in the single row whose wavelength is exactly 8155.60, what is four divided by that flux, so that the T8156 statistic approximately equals 0.0888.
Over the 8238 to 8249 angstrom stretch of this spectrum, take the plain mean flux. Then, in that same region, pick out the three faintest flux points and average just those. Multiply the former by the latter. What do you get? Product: 1978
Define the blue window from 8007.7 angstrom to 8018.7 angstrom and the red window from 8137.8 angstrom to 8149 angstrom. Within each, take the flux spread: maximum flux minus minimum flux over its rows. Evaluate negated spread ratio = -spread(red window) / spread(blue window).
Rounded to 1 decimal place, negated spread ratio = -1.2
